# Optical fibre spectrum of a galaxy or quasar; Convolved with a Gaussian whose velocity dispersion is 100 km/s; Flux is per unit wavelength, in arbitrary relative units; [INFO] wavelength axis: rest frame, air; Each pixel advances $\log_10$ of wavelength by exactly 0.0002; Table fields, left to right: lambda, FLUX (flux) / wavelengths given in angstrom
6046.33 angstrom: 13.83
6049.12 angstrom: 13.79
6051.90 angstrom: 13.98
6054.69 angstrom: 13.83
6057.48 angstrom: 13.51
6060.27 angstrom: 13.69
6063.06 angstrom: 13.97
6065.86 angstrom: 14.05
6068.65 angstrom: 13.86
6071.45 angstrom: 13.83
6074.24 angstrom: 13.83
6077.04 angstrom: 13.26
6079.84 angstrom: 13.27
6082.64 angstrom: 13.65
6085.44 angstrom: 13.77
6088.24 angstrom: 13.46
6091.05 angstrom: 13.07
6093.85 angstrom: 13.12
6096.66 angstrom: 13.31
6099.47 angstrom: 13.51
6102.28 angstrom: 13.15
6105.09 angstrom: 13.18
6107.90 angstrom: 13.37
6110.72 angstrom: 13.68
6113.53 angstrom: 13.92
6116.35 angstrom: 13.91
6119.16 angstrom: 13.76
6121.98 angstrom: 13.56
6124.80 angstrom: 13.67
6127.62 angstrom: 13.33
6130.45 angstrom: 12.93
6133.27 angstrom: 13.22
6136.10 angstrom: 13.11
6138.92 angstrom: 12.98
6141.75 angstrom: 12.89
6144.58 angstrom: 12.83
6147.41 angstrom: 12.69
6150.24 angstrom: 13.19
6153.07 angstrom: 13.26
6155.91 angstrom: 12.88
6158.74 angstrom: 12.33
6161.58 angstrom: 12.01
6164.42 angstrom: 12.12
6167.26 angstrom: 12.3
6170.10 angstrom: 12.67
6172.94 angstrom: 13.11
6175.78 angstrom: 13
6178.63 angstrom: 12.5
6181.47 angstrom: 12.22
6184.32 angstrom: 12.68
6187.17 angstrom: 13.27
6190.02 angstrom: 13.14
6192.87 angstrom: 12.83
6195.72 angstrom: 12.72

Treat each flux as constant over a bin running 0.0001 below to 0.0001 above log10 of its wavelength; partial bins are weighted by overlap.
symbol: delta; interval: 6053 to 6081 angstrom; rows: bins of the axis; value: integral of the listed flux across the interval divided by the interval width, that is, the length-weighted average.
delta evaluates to 13.7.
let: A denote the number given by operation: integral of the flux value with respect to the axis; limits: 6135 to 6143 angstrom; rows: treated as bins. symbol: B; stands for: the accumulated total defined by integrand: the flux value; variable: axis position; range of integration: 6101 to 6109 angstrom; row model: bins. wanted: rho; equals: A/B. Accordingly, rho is 0.98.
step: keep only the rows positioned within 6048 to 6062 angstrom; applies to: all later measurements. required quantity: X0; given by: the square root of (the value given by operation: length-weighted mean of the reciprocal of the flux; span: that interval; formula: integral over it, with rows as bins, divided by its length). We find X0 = 0.270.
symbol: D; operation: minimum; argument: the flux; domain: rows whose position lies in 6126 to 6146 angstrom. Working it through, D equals 12.83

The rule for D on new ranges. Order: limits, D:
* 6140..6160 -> 12.33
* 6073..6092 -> 13.07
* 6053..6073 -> 13.51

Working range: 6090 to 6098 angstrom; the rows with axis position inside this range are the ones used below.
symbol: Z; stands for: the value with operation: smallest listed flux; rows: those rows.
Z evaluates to 13.07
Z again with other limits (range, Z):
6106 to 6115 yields 13.37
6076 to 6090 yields 13.26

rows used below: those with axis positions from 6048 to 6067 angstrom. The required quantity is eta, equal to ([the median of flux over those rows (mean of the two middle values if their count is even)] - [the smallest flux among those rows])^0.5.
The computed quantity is 0.57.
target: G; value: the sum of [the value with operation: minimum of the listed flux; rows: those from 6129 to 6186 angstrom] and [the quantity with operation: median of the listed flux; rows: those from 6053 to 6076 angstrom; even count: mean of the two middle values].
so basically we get 25.8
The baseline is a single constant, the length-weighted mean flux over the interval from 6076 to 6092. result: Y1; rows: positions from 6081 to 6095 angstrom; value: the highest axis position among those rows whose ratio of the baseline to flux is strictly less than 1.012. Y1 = 6088.24 angstrom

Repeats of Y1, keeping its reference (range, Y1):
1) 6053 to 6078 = 6074.24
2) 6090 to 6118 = 6116.35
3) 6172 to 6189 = 6187.17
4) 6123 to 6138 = 6127.62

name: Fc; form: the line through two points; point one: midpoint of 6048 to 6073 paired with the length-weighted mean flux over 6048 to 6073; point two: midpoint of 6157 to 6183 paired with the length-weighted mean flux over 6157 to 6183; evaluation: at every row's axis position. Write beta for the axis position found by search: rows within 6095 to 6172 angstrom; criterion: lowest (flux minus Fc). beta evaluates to 6161.58 angstrom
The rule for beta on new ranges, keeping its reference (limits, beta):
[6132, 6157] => 6147.41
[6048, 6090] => 6077.04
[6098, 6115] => 6102.28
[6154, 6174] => 6161.58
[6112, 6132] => 6130.45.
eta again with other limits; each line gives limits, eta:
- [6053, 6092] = 0.81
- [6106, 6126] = 0.56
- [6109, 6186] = 0.98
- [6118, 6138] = 0.63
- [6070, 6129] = 0.66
